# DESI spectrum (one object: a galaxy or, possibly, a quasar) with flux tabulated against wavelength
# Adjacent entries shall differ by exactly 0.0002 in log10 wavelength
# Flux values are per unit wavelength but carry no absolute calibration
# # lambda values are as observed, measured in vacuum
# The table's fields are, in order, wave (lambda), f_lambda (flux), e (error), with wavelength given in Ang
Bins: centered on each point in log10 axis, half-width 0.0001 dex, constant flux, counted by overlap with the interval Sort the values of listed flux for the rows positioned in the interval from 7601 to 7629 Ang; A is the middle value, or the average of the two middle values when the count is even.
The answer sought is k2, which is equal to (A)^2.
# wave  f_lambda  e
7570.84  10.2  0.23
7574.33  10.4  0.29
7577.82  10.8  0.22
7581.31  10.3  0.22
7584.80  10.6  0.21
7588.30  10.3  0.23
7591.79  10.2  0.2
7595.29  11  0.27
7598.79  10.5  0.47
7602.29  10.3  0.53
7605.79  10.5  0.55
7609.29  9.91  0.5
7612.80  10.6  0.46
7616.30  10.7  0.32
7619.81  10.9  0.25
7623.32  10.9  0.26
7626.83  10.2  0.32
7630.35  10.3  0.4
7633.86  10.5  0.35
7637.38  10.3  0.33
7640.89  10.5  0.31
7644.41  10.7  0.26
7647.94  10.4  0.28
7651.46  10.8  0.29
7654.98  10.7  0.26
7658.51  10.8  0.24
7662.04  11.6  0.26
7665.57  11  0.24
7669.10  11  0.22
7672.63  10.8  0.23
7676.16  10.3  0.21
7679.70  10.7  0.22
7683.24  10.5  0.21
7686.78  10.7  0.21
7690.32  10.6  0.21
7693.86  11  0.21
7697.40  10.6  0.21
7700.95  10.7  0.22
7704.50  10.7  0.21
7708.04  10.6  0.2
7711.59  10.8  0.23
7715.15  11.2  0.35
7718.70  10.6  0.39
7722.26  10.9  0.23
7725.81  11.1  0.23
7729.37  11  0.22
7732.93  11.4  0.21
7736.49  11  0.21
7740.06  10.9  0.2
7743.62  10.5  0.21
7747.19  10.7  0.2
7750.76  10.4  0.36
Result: 111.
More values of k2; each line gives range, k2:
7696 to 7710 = 113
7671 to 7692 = 113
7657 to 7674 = 121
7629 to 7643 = 108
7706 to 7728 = 118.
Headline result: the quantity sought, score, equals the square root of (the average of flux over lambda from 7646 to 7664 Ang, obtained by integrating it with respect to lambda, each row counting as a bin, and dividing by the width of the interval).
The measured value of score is 3.29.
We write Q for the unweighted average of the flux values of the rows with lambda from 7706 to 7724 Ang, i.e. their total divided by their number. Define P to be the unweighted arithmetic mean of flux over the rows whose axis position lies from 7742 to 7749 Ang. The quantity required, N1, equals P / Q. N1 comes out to 0.98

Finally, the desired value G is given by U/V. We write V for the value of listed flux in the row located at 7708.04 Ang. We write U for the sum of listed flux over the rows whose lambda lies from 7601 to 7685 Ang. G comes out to 24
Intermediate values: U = 255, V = 10.6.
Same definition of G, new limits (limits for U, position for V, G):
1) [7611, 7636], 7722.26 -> 7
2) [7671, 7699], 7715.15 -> 8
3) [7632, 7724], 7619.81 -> 26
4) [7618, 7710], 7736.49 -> 25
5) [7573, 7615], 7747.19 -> 12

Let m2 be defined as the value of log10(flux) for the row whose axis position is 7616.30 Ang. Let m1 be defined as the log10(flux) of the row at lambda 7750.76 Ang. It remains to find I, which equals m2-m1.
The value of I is 0.012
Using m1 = 1.02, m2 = 1.03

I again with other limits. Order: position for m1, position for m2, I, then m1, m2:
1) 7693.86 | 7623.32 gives -0.004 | 1.04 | 1.04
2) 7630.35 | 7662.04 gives 0.052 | 1.01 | 1.06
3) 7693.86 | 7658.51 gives -0.008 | 1.04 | 1.03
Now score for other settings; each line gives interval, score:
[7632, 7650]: 3.24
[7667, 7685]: 3.27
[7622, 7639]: 3.23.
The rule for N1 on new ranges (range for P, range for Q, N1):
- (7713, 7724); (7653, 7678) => 1.00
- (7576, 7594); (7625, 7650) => 1.00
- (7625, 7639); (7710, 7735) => 0.94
